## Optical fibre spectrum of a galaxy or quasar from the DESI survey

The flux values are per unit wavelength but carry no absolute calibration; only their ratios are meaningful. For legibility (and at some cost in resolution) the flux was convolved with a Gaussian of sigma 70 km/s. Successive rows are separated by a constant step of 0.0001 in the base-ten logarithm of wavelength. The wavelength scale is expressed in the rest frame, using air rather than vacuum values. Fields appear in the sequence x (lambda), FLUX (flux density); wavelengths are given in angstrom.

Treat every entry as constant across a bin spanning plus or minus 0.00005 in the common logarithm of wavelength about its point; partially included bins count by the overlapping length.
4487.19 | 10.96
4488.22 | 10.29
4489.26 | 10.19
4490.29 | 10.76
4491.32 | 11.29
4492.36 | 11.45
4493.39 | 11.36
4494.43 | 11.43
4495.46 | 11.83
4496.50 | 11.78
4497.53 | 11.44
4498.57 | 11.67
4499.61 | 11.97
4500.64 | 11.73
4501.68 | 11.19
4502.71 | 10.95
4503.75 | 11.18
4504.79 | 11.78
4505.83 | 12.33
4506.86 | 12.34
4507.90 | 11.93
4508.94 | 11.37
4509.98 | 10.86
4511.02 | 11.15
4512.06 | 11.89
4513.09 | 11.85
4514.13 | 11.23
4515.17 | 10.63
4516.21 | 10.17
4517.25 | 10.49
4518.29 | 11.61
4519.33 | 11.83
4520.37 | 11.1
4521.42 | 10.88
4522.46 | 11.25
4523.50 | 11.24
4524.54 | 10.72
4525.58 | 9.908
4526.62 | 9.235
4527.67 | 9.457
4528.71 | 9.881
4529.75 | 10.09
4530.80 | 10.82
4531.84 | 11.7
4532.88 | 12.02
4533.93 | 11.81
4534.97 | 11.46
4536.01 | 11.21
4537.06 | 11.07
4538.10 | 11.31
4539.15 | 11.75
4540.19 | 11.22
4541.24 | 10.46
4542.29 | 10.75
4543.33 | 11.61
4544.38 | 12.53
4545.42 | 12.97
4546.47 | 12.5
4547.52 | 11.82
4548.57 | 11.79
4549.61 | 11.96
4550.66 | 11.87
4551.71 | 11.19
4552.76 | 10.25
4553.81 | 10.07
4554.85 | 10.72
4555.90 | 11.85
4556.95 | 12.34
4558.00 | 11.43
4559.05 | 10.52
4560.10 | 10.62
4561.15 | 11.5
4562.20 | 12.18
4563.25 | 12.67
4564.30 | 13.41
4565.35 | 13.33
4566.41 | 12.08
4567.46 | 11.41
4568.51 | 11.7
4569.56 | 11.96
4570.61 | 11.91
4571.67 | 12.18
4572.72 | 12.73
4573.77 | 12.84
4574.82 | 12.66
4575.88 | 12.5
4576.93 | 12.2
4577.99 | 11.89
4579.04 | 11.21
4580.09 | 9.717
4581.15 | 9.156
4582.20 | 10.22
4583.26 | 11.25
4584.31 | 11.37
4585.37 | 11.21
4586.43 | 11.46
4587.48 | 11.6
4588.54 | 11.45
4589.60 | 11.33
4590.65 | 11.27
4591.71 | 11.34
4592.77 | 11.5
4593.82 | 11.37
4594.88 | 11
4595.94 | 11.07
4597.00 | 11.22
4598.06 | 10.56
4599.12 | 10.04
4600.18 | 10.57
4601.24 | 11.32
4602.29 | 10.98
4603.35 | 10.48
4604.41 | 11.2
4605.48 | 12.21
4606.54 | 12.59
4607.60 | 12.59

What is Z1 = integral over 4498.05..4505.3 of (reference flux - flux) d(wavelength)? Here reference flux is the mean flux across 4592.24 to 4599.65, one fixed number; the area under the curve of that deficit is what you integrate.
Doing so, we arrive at -4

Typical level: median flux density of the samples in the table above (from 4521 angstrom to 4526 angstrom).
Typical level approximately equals 10.9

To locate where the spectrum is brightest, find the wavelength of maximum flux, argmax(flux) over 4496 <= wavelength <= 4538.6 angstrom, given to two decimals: 4506.86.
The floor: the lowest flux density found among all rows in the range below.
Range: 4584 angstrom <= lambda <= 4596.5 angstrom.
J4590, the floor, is 11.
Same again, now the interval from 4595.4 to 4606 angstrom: 10.04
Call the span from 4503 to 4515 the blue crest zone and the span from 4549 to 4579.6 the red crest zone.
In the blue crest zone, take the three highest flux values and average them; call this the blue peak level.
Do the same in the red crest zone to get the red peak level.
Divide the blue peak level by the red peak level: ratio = 0.92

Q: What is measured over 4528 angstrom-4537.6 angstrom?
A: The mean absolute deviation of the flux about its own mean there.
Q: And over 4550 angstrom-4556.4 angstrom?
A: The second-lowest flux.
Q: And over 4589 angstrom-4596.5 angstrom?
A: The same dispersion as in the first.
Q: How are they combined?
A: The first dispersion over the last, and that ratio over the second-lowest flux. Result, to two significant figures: 0.42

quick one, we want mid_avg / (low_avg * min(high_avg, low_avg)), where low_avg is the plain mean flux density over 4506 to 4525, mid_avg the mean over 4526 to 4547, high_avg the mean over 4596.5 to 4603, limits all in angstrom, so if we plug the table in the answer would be 0.092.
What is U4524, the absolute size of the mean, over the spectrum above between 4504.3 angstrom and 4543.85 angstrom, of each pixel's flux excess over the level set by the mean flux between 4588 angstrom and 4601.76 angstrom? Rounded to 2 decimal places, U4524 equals 0.04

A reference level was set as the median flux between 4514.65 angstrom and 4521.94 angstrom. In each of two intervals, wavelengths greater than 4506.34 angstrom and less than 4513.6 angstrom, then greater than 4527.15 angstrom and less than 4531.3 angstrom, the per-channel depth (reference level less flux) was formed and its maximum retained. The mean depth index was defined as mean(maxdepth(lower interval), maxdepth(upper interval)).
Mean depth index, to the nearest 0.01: 0.72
